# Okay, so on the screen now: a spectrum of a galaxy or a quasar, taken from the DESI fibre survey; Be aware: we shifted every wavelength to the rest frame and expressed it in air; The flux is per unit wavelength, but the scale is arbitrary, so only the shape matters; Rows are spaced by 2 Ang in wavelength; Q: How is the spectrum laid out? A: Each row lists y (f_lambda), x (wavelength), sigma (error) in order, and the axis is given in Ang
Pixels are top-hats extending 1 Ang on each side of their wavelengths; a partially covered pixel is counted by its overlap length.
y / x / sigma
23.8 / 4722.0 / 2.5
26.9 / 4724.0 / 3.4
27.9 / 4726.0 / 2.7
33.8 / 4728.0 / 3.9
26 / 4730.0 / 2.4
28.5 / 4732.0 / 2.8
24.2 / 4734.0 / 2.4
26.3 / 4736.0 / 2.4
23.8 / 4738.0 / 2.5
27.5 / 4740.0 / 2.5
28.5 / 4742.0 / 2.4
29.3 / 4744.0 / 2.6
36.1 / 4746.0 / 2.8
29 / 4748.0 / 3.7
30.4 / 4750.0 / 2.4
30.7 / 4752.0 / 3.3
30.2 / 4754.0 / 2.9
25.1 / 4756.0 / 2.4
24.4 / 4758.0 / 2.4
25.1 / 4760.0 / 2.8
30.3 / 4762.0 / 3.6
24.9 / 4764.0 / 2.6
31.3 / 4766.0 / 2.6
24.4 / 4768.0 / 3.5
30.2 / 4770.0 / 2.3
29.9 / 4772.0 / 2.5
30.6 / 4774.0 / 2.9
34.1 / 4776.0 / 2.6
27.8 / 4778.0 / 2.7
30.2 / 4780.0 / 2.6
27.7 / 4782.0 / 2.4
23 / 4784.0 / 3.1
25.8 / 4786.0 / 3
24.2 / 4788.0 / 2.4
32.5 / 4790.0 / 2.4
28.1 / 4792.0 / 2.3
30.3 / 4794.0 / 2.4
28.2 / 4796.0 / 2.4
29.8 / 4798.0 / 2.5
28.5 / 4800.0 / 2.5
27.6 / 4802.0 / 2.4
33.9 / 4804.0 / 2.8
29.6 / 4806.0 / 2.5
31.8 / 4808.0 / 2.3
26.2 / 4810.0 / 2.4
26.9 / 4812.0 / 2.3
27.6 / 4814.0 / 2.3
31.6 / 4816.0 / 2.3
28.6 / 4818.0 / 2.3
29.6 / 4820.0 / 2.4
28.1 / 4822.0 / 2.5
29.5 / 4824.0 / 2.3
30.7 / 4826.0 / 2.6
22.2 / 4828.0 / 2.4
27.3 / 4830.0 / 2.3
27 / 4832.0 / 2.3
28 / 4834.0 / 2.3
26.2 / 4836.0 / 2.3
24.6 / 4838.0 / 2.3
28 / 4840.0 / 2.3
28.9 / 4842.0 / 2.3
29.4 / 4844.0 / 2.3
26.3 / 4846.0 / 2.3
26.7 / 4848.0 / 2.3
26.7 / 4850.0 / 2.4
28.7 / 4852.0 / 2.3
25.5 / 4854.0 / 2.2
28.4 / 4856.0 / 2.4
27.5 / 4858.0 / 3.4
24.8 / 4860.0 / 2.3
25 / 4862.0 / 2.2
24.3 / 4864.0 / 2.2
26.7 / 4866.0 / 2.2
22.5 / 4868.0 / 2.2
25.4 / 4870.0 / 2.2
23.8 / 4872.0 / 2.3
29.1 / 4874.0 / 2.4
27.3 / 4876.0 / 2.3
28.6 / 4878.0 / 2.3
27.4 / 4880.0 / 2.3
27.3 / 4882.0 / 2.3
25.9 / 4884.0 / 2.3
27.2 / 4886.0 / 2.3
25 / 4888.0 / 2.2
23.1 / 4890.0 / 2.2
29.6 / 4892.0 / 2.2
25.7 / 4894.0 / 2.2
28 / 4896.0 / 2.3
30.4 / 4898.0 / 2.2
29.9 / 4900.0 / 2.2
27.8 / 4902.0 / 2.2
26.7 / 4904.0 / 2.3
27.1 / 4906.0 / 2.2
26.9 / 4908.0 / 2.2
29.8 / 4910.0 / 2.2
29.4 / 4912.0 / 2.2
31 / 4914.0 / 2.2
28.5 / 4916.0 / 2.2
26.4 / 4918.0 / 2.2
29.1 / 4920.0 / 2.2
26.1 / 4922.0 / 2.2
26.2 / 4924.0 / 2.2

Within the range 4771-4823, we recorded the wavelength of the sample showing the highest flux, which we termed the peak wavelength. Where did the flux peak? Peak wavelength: 4776.0 Ang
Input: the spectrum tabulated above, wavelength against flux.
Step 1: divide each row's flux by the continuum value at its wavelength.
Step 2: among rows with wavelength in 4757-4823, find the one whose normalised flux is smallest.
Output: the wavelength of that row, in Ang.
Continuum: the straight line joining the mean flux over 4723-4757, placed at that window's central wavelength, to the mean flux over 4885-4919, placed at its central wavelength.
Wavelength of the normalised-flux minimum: 4784.0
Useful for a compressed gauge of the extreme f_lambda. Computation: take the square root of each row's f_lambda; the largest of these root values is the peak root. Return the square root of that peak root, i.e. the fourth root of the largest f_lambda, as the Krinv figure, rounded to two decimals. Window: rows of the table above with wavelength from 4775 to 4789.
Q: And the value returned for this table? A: 2.42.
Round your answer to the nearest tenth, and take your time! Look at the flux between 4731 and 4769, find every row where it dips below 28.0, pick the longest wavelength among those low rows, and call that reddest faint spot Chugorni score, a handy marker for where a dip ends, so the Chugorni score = 4768.0 Ang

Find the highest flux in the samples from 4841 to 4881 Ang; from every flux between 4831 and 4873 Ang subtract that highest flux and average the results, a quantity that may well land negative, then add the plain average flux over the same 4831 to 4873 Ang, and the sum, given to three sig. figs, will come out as 23.4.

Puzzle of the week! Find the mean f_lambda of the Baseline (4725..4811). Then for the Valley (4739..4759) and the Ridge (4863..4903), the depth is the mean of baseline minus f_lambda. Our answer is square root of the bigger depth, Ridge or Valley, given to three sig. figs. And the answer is 1.34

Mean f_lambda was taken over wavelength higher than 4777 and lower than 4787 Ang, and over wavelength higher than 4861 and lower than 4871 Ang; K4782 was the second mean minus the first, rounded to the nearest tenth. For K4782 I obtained -2.1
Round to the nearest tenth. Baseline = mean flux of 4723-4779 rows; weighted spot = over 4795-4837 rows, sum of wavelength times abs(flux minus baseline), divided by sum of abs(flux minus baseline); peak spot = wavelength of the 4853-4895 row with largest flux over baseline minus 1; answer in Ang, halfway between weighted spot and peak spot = 4854.5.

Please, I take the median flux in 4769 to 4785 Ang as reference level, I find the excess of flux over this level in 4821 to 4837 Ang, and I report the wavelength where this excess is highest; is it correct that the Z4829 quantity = 4826.0 Ang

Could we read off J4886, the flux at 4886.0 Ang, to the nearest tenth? 27.2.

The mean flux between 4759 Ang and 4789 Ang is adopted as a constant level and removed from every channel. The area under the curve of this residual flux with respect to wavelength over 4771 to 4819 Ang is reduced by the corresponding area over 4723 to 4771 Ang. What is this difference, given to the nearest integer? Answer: 39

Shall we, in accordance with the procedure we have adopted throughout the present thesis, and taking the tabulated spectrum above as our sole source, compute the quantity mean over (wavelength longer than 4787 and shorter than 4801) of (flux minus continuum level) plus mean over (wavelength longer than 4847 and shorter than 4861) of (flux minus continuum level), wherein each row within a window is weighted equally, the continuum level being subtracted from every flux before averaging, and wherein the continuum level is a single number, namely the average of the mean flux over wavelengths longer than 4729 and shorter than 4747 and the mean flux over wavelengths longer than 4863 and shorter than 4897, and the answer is 1.6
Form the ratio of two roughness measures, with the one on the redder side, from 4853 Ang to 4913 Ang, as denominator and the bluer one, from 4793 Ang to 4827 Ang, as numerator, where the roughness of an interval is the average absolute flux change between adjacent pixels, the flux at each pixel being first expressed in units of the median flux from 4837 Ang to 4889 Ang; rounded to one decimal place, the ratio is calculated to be 1.2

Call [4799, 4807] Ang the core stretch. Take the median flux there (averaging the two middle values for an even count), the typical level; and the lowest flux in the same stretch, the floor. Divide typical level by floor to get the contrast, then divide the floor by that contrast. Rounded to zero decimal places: 26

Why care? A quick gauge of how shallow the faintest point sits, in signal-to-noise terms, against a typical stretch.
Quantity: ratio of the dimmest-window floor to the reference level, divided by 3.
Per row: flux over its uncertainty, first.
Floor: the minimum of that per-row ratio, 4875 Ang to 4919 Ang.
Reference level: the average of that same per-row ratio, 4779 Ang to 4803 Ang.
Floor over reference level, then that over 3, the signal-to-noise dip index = 0.313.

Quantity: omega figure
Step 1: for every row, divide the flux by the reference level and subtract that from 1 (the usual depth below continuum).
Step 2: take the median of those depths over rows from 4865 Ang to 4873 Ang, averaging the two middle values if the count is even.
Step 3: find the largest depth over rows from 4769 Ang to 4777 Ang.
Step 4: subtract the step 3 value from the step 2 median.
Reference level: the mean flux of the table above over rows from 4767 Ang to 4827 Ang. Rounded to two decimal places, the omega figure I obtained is 0.18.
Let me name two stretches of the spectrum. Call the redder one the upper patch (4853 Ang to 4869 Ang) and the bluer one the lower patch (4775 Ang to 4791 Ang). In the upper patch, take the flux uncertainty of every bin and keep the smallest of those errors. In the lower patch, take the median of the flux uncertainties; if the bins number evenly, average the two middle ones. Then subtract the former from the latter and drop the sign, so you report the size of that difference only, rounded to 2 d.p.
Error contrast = 0.40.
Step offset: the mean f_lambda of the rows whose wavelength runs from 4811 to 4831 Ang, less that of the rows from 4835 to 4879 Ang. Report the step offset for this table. 1.6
